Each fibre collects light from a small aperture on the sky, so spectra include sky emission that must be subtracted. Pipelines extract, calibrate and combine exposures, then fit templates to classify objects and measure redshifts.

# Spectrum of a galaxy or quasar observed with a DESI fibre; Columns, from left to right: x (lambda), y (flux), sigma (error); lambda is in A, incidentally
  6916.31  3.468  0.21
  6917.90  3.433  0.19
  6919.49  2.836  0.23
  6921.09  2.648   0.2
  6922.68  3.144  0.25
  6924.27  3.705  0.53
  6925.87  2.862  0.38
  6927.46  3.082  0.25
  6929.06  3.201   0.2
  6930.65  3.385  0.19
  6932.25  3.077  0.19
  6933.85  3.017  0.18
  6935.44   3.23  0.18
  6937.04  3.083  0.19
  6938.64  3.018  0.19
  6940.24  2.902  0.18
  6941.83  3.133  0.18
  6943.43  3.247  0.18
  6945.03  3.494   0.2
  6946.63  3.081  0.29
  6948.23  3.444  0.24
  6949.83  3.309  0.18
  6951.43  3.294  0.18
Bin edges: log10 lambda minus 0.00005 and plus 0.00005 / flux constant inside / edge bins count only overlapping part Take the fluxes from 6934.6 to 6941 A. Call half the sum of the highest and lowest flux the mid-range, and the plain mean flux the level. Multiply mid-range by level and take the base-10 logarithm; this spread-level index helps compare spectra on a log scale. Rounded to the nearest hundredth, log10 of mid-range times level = 0.97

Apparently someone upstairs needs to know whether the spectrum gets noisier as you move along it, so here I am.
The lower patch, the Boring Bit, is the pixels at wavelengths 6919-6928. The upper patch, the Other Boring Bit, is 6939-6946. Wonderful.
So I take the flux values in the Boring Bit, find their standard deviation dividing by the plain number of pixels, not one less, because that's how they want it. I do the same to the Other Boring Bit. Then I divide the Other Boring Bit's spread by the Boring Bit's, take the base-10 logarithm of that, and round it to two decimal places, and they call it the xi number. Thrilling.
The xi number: -0.20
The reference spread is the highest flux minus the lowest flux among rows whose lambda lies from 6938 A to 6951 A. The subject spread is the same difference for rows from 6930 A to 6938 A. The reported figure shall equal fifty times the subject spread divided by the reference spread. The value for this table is 31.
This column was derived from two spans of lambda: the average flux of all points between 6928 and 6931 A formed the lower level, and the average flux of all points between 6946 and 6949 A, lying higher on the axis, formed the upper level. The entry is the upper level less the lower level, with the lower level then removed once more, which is -3.3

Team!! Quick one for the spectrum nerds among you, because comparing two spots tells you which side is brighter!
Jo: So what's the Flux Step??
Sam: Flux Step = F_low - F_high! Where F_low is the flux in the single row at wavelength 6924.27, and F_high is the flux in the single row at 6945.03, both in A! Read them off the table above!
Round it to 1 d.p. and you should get 0.2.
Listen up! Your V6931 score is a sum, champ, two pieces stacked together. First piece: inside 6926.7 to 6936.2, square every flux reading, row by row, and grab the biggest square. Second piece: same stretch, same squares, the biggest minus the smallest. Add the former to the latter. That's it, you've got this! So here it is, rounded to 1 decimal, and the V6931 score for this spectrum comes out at 13.8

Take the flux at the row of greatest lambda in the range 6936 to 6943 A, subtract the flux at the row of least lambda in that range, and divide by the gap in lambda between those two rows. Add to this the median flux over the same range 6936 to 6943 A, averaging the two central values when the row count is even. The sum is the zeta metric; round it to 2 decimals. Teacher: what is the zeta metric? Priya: 3.06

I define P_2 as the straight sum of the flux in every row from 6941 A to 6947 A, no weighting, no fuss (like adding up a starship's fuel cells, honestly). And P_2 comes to 13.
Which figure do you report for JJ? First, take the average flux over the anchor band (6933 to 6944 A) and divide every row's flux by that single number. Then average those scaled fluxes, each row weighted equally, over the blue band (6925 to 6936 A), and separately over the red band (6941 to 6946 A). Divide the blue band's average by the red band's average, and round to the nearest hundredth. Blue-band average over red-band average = 0.95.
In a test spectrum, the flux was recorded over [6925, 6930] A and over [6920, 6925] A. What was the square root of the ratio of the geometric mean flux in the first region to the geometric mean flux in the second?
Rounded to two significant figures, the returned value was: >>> 0.99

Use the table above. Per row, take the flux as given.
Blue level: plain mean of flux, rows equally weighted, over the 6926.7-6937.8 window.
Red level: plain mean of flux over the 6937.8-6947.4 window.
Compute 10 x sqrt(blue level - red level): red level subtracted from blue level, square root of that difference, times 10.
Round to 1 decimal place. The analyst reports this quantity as 0.9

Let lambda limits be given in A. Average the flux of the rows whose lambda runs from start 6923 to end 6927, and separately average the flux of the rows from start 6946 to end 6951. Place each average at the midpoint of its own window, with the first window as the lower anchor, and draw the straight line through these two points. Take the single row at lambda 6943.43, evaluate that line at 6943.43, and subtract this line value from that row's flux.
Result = -0.03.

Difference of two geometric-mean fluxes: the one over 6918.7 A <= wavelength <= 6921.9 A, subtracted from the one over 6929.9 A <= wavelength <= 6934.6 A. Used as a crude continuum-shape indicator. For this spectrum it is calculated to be 0.4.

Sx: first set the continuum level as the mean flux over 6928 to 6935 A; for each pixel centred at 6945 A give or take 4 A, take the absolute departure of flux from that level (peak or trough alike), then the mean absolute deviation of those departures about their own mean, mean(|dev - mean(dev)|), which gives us 0.11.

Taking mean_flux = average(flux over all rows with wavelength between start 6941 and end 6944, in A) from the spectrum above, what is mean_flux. 3.19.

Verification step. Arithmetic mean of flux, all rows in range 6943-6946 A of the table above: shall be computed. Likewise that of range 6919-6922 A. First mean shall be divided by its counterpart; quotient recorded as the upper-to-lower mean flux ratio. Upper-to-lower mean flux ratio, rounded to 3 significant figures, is 1.23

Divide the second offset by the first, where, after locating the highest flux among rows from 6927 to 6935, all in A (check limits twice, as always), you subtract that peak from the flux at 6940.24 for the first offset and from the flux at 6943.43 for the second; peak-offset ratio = 0.29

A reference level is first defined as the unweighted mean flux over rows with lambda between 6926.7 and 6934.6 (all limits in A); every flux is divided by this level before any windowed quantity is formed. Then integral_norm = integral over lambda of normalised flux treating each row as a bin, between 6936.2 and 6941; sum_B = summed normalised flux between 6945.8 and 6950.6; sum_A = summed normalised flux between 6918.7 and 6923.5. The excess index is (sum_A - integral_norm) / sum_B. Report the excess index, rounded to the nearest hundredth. -0.59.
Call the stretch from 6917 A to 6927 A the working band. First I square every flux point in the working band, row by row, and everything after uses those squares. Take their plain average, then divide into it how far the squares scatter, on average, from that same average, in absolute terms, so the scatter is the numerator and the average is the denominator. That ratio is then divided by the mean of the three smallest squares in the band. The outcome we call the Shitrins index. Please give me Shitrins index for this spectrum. 0.027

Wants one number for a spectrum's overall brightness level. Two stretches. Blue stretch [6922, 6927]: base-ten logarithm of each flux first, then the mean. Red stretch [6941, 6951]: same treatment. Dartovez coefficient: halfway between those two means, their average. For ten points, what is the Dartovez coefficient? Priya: 0.512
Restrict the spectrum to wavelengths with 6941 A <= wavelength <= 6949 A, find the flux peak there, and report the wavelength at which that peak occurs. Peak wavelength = 6945.03 A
